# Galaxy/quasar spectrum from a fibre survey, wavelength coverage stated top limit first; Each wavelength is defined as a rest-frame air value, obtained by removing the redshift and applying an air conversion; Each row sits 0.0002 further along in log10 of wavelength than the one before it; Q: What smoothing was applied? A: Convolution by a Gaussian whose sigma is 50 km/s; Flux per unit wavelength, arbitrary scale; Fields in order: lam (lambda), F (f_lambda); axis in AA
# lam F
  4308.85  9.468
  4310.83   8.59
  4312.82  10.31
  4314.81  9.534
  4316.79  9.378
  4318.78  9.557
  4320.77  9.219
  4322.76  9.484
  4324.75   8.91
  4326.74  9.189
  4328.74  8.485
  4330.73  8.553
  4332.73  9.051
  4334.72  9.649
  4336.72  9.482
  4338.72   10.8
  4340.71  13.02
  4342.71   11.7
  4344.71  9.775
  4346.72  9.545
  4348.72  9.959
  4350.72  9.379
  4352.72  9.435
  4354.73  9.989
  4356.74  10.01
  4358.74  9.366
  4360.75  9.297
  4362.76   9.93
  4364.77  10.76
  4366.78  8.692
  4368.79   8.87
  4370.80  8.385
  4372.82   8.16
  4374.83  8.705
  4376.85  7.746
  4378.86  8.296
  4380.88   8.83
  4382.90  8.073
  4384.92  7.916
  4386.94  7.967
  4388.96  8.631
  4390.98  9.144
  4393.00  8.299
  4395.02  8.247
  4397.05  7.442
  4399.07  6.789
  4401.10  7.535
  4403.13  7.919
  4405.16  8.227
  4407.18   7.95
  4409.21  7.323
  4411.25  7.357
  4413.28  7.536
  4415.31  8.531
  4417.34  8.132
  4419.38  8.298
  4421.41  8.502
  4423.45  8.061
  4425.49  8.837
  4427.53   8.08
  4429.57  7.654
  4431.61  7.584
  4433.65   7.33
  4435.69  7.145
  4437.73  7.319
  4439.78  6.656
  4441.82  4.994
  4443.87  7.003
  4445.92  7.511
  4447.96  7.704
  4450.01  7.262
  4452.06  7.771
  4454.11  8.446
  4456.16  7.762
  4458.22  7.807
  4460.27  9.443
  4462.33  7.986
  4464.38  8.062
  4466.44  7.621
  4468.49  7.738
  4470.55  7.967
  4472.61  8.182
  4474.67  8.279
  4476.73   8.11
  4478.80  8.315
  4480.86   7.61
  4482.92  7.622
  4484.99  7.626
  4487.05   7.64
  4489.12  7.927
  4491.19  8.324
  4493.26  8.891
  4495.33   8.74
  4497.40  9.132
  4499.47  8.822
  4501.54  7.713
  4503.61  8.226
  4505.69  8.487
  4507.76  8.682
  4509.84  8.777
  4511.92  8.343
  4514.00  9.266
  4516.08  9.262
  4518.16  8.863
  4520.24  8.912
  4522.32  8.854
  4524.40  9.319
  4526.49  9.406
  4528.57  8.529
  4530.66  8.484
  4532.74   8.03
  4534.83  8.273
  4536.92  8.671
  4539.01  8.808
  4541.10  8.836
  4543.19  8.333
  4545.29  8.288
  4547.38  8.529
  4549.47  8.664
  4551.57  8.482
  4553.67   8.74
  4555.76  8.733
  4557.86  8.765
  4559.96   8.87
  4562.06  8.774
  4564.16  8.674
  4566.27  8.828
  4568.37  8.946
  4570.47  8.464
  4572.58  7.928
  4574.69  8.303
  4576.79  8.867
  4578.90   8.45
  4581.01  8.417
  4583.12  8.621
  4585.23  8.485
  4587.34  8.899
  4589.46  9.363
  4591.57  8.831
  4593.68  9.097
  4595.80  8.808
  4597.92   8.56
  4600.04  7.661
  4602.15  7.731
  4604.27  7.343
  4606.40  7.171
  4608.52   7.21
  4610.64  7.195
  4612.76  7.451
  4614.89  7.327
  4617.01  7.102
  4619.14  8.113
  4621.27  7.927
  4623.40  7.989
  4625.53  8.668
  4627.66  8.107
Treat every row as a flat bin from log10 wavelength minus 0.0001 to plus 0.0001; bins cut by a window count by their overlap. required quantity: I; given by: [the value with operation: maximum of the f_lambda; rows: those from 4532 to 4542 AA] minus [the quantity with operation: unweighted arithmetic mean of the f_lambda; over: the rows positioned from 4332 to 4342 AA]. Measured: -1.6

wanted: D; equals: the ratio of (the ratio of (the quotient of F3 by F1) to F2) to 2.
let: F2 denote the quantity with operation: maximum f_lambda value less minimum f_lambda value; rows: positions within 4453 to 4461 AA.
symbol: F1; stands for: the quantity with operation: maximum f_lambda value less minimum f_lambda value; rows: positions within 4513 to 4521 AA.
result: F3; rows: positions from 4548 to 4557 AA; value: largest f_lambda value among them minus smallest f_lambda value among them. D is 0.19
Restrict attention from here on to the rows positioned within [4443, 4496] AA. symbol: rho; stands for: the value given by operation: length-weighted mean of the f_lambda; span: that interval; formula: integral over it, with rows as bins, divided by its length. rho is 8.0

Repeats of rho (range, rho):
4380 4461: 7.8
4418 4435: 8.0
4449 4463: 8.1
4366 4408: 8.2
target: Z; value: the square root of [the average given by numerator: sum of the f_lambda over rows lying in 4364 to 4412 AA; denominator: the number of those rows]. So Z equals 2.87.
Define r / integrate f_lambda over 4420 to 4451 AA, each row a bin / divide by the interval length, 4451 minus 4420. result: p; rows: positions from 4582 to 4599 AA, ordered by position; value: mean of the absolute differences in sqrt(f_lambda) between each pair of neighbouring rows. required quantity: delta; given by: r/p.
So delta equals 133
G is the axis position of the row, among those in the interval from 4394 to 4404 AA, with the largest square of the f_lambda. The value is 4395.02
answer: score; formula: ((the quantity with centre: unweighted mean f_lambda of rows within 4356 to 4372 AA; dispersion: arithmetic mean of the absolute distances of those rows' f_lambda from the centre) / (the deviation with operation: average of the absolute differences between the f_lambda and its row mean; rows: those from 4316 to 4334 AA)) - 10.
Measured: -8.0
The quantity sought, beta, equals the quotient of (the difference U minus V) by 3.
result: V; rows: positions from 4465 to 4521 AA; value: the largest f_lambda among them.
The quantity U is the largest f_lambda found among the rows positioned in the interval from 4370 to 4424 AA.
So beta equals -0.04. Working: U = 9.144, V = 9.266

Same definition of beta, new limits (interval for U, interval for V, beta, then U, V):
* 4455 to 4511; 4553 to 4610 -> 0.03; 9.443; 9.363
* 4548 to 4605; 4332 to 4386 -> -1.22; 9.363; 13.02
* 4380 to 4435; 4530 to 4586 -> 0.07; 9.144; 8.946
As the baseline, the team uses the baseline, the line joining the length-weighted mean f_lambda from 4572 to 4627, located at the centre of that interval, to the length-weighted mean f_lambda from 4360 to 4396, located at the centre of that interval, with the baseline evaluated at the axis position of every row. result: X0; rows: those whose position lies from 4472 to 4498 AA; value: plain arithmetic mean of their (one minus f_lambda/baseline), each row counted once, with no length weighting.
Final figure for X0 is 0.03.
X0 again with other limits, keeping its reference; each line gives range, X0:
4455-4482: 0.04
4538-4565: -0.05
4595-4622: 0.06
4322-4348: -0.12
